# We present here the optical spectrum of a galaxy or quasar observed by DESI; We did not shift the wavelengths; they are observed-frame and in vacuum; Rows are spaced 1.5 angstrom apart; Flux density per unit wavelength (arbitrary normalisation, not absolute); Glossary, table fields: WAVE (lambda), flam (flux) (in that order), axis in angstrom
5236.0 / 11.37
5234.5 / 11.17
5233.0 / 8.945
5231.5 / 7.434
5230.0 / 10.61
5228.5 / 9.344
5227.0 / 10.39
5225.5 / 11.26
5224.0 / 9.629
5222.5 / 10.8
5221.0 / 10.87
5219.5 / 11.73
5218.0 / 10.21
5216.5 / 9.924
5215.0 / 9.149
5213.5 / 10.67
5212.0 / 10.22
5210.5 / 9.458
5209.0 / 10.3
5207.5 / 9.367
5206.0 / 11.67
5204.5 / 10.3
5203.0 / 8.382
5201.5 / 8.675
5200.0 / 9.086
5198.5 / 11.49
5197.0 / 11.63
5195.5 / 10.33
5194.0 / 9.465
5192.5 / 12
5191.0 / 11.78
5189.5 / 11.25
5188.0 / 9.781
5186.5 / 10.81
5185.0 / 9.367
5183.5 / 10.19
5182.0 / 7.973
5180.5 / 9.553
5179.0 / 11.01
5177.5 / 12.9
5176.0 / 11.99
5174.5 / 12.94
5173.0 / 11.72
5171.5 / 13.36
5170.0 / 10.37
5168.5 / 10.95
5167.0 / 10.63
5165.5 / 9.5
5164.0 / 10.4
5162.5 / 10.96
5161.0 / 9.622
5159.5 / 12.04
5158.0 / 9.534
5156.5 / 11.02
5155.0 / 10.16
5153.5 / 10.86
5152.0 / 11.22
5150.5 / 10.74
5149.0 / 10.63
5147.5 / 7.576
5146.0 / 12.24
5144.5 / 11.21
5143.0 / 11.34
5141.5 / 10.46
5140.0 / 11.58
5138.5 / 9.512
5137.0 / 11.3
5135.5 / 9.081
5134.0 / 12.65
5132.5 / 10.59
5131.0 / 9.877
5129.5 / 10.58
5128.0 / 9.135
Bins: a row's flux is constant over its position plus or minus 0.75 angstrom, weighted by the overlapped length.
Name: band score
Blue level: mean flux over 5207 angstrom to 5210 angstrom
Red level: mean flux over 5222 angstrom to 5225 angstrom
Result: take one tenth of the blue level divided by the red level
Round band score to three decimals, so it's 0.096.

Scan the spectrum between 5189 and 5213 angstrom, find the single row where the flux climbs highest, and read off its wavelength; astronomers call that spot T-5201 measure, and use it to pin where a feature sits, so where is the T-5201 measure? 5192.5 angstrom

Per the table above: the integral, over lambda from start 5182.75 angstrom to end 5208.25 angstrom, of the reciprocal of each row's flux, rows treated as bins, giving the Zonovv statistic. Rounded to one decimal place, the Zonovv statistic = 2.5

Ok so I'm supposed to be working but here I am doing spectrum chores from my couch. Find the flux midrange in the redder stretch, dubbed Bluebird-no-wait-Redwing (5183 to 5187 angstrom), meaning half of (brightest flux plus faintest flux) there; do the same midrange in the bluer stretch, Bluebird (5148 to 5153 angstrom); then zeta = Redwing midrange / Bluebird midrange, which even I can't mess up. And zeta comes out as 0.92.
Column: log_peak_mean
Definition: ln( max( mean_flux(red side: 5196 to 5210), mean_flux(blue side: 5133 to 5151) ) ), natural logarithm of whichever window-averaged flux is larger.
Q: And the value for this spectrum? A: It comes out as 2.37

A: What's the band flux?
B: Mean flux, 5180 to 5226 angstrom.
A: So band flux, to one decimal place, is 10.2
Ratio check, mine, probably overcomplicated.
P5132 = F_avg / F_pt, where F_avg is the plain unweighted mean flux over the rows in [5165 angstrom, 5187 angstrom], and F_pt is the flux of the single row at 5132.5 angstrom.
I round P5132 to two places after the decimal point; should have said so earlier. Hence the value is 1.03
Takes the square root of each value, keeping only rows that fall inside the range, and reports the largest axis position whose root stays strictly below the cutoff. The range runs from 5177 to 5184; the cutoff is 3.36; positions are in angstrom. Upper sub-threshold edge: 5183.5 angstrom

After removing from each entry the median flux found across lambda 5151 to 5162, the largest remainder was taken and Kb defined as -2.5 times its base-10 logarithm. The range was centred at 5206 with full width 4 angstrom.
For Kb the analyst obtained 0.229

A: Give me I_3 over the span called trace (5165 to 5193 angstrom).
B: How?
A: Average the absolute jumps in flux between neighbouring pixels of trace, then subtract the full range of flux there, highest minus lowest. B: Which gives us -4.14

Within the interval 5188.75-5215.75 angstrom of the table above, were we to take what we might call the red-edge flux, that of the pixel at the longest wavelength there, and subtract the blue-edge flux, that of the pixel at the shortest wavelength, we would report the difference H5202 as -2.1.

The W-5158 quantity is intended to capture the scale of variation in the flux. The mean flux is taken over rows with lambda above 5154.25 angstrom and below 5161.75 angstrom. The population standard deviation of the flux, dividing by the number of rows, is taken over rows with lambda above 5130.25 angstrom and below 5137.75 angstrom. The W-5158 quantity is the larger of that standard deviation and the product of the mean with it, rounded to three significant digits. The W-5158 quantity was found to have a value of 12.8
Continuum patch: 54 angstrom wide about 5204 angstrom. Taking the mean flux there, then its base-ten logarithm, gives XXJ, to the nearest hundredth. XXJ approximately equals 1.01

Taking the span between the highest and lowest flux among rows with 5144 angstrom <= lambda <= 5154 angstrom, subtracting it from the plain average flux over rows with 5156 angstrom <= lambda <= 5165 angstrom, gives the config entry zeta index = 5.9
